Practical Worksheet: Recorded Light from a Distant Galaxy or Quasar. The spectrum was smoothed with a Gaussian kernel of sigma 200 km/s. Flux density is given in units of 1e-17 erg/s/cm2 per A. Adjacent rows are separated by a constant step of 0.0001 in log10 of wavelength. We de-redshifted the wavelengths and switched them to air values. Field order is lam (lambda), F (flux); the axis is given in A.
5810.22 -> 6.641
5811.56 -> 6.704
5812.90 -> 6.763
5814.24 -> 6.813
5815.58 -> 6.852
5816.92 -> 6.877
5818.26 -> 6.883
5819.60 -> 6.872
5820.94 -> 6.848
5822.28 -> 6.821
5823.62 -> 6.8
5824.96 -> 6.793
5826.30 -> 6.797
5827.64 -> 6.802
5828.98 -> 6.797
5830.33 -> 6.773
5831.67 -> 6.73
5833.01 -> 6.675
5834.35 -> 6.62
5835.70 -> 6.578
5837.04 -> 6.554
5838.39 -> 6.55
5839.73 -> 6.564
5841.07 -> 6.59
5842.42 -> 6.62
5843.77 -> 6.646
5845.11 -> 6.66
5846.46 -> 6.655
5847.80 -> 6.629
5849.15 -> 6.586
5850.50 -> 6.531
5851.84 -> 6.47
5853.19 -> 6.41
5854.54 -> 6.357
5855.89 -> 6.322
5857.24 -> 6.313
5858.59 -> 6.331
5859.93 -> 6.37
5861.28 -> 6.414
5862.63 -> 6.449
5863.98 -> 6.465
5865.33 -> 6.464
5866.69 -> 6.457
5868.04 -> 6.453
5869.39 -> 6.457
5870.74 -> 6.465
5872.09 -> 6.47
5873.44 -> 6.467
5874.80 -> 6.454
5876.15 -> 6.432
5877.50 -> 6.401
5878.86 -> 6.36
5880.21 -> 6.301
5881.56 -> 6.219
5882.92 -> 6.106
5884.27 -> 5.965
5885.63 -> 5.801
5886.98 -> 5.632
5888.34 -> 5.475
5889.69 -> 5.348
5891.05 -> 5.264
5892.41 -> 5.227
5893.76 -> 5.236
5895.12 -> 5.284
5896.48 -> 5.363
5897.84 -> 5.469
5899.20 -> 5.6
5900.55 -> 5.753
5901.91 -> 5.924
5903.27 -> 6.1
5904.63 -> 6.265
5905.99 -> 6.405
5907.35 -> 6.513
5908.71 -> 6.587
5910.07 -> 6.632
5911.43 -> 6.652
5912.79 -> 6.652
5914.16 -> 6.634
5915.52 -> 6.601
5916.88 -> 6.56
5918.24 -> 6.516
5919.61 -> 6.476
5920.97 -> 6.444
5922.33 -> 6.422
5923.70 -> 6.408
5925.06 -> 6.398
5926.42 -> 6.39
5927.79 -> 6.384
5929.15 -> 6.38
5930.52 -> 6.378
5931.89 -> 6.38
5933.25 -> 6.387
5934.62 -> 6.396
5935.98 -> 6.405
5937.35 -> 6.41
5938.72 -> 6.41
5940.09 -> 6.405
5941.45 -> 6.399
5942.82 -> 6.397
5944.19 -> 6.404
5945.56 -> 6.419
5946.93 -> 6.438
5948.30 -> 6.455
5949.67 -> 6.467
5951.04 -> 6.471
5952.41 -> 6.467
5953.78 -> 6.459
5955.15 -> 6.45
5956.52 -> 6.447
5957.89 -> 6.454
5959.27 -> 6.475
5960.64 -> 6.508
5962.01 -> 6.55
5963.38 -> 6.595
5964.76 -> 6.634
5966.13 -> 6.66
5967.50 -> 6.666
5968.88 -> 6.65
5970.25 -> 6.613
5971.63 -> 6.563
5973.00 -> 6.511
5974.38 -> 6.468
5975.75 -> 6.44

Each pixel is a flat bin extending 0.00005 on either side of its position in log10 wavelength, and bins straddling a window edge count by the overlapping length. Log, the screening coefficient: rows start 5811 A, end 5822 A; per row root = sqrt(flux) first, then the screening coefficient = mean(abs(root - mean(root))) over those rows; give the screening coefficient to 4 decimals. 0.0096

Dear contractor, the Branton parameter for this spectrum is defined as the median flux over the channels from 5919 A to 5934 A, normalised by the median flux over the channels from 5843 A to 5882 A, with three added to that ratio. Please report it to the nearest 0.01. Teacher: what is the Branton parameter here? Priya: 3.99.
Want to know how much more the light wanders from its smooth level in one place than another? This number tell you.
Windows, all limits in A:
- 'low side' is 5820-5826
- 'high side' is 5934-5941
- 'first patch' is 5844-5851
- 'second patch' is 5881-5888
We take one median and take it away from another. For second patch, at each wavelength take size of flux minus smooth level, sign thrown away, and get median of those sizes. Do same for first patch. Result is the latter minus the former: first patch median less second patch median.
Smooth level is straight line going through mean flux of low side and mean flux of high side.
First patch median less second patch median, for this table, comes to -0.53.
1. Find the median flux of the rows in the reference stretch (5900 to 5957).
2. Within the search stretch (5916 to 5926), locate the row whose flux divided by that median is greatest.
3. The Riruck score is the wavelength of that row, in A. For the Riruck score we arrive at 5916.88 A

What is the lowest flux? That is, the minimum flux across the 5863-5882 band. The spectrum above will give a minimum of 6.219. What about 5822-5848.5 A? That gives 6.55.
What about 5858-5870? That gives 6.331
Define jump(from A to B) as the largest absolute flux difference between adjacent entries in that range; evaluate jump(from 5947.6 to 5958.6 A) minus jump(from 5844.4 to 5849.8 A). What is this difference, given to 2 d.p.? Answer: -0.03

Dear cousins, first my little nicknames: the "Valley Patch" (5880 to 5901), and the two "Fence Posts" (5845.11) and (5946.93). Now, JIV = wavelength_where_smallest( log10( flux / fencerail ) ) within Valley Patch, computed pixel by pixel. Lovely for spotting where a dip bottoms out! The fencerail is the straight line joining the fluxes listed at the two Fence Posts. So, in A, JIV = 5892.41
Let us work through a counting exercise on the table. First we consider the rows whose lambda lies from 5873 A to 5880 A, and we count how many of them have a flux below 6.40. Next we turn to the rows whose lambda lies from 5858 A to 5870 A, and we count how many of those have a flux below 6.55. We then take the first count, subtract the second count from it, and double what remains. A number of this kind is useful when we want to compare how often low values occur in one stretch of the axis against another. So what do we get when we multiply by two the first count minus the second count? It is -16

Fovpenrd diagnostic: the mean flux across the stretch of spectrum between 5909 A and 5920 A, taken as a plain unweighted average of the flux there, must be 6.59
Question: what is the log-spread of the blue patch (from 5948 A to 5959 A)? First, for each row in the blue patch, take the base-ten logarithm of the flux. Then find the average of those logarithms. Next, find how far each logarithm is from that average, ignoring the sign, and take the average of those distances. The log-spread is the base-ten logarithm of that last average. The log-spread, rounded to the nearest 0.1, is -3.3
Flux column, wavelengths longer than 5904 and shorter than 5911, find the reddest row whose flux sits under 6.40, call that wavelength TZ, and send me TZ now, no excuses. 5904.63 A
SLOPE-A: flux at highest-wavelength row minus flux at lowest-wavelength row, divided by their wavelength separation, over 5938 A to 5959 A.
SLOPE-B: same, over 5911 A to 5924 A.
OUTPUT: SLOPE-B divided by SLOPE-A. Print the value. -8.7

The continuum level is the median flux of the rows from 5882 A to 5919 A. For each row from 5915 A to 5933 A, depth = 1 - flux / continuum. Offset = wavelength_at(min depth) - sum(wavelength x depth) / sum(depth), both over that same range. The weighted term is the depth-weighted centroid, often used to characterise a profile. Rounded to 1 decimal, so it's -7.5 A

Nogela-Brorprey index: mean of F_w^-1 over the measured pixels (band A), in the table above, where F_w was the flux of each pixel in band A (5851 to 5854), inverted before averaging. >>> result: 0.155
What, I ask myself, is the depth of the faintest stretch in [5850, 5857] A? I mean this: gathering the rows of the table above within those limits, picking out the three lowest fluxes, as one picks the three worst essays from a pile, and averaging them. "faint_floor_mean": 6.36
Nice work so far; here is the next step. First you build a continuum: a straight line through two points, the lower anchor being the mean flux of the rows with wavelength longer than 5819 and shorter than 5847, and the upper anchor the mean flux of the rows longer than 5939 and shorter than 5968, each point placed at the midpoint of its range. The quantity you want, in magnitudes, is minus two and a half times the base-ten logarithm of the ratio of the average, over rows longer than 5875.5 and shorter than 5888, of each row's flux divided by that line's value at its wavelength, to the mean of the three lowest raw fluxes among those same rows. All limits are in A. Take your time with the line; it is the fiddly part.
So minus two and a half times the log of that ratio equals 1.99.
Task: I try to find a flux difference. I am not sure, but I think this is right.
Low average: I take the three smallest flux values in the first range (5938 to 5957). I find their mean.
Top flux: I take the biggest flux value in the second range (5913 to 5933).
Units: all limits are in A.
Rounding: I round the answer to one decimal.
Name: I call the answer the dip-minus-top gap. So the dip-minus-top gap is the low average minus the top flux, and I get -0.2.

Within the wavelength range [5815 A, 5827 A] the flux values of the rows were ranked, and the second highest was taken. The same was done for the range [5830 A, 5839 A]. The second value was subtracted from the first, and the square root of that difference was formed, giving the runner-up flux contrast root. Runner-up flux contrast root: 0.38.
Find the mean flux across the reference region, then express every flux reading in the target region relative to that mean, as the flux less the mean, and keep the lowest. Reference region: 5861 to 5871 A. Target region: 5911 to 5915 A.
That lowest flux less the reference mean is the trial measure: 0.18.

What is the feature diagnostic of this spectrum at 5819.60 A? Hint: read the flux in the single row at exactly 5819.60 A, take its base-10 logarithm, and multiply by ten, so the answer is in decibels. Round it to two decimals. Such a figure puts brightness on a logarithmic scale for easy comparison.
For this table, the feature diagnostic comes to 8.37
